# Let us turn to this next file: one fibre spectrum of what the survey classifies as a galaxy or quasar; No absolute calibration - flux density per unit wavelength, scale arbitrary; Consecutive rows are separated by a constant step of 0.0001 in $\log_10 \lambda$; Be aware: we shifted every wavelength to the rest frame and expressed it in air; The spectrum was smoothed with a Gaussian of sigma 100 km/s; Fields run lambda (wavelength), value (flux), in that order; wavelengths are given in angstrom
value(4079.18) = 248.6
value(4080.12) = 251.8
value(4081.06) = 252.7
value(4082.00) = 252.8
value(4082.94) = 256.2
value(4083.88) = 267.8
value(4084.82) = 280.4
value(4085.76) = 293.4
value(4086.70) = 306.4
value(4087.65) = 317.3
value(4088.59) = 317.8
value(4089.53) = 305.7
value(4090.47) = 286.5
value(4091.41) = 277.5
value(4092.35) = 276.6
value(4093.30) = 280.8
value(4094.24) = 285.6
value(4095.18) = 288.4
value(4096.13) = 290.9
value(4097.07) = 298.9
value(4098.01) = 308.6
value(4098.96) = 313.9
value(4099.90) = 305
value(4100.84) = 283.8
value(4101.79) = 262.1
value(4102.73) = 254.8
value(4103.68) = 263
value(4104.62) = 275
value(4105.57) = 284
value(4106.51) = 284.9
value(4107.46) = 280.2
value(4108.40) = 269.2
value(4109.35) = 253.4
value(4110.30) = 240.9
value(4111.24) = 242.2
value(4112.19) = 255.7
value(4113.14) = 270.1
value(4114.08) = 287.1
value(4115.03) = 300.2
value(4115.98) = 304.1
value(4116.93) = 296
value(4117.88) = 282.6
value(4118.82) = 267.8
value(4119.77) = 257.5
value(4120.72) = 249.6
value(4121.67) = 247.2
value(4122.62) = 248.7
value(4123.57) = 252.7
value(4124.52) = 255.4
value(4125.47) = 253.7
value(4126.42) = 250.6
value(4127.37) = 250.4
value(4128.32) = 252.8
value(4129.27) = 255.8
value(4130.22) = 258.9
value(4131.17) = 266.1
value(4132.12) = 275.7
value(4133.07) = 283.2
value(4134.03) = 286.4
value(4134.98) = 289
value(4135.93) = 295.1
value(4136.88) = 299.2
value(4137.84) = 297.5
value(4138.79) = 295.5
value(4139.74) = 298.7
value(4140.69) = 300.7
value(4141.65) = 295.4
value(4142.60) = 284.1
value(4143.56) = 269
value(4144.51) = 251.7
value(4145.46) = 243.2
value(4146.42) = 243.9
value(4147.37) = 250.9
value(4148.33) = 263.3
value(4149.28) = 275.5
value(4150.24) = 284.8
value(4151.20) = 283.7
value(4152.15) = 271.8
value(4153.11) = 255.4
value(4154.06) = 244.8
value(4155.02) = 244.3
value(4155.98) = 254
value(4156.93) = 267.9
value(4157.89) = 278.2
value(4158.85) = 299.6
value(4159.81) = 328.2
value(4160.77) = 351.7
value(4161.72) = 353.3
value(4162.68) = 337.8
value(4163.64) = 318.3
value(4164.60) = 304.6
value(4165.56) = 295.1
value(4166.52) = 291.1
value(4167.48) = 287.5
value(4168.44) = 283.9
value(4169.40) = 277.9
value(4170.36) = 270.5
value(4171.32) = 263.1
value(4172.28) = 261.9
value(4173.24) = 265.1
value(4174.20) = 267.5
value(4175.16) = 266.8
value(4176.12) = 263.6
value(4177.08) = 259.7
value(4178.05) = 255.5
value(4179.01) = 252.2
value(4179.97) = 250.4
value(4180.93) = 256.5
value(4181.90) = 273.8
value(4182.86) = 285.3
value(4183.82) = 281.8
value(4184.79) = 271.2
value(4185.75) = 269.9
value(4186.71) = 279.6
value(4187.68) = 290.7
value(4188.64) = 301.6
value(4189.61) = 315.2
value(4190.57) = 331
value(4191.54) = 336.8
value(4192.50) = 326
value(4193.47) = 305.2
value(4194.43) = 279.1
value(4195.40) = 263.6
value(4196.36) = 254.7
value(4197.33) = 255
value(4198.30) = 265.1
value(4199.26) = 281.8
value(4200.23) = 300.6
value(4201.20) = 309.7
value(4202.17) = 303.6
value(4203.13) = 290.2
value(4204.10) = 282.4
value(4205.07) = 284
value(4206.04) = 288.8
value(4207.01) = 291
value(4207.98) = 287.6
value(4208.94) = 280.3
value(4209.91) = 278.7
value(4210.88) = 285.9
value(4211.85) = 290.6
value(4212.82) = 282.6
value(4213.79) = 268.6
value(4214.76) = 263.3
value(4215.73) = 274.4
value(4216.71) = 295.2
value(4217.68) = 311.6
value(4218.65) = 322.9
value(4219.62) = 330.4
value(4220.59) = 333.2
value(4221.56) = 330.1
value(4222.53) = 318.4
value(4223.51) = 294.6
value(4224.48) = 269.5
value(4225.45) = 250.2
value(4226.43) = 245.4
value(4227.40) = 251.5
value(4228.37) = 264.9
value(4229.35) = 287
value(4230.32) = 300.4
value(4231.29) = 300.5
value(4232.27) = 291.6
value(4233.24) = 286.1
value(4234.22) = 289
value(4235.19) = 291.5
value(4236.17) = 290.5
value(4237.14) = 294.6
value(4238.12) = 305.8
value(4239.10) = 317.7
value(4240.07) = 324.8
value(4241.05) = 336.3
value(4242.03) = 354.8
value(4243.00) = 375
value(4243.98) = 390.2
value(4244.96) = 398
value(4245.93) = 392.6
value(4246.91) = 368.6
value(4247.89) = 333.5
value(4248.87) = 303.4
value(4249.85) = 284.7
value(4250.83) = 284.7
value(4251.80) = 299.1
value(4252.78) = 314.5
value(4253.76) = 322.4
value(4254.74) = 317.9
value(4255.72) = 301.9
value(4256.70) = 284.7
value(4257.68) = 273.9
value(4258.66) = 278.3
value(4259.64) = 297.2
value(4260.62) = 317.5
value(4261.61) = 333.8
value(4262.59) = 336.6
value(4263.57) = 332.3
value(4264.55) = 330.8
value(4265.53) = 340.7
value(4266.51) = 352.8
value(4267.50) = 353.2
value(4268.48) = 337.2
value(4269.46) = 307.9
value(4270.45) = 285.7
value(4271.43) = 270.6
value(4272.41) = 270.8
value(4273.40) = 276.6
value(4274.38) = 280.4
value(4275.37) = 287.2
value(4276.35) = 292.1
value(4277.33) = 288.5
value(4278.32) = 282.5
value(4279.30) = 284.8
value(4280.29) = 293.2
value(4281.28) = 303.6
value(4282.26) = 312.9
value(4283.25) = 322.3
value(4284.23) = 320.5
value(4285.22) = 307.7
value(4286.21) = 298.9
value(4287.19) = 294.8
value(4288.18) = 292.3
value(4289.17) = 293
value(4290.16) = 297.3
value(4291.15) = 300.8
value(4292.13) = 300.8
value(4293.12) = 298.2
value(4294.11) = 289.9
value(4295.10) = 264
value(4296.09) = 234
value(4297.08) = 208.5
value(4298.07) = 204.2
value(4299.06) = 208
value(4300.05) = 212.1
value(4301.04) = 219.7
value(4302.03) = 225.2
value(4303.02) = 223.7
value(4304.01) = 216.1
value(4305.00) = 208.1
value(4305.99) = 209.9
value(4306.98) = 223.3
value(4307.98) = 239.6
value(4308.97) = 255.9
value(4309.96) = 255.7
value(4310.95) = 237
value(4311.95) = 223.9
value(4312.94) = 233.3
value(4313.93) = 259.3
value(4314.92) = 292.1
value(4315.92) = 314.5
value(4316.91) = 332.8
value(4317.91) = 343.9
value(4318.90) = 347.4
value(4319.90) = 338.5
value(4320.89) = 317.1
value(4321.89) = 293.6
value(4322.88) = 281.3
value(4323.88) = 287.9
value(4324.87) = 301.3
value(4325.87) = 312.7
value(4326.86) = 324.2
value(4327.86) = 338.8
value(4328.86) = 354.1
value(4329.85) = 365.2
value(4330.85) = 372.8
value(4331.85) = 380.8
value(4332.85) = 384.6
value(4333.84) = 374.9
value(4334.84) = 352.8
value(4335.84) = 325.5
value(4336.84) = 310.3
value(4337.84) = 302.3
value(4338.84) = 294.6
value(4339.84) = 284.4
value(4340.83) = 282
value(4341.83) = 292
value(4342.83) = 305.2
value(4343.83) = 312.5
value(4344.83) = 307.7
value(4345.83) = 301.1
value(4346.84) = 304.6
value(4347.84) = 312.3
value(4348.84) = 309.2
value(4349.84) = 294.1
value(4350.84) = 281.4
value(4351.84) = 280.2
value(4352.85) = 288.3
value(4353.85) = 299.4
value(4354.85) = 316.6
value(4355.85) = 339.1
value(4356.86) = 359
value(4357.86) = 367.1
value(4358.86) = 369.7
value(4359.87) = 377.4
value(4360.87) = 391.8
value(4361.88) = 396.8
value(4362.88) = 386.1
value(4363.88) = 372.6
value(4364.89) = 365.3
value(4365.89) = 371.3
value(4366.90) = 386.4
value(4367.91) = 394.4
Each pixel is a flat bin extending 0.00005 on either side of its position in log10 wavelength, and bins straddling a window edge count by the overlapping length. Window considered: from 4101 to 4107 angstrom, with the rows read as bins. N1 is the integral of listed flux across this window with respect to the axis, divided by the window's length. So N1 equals 271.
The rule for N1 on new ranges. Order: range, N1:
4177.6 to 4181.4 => 254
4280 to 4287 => 308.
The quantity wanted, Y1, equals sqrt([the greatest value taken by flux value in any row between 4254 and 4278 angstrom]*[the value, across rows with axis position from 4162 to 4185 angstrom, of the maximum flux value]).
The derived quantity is 345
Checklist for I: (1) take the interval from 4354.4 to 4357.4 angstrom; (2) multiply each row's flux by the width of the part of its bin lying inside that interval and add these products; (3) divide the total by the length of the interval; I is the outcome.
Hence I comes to 339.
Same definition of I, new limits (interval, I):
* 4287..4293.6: 297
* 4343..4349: 307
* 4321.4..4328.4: 306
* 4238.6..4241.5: 326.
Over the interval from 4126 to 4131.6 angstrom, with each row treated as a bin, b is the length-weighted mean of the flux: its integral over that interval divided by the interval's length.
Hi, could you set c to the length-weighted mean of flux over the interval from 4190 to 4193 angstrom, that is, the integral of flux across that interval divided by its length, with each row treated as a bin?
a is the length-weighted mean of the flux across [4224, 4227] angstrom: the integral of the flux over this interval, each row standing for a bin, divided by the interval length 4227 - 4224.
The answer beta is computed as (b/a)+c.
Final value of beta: 332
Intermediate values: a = 255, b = 256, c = 331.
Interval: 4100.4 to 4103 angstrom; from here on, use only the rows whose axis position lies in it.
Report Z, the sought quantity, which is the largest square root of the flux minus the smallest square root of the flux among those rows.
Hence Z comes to 0.88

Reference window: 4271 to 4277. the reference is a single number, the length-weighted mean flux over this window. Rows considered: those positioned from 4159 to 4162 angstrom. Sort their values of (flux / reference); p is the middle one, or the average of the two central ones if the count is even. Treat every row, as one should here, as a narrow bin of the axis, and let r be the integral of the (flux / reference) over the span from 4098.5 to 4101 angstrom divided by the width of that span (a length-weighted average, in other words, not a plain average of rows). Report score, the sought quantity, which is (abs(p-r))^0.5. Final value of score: 0.41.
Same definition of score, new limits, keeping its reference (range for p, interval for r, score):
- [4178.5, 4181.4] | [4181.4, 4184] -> 0.31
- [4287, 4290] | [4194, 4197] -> 0.32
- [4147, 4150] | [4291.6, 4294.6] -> 0.35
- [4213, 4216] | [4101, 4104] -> 0.16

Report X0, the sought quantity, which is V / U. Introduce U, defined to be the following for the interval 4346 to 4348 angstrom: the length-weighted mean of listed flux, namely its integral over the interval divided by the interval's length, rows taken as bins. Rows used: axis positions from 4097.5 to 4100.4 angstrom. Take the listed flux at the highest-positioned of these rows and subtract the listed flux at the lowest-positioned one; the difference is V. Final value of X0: 0.0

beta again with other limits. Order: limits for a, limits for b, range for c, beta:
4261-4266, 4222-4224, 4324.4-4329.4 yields 328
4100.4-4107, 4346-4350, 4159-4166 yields 327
